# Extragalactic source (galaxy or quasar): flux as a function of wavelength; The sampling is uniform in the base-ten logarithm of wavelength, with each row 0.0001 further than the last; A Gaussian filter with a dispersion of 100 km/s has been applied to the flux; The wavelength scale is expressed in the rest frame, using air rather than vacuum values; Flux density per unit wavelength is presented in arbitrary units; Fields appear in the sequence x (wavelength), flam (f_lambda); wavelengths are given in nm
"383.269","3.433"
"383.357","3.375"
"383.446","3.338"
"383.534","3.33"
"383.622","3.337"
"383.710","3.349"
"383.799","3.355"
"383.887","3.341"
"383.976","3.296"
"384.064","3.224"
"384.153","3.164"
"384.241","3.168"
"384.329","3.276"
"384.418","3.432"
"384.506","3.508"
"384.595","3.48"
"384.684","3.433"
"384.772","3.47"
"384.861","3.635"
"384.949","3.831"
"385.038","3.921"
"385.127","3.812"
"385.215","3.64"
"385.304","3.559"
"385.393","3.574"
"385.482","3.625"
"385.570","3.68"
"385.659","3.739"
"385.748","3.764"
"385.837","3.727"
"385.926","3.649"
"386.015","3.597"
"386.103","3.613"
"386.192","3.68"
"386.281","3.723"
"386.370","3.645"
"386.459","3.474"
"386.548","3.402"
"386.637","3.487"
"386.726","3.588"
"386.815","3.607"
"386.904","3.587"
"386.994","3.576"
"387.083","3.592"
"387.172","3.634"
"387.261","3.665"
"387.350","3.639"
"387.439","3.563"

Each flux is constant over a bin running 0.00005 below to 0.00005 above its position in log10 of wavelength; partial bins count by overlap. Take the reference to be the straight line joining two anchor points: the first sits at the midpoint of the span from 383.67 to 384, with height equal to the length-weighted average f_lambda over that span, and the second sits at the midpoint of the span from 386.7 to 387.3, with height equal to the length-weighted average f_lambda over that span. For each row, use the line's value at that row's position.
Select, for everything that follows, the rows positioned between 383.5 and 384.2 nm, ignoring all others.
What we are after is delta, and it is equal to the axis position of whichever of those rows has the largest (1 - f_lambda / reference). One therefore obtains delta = 384.153 nm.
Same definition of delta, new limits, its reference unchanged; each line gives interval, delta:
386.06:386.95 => 386.548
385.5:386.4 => 386.015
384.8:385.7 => 385.304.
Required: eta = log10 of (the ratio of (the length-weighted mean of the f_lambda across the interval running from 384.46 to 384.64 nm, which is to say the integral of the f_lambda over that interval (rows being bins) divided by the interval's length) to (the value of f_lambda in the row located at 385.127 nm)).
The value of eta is -0.039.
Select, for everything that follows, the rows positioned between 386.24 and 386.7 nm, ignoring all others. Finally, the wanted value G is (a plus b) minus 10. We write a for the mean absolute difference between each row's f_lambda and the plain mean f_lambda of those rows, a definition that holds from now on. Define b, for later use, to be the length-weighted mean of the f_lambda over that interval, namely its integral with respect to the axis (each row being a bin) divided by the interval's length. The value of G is -6.34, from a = 0.110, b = 3.55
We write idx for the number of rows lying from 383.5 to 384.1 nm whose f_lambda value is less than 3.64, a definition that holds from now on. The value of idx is 7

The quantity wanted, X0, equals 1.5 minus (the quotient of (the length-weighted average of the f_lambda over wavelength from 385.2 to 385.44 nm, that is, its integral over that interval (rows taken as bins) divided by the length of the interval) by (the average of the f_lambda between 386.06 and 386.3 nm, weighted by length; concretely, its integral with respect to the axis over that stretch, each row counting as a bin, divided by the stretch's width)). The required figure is 0.52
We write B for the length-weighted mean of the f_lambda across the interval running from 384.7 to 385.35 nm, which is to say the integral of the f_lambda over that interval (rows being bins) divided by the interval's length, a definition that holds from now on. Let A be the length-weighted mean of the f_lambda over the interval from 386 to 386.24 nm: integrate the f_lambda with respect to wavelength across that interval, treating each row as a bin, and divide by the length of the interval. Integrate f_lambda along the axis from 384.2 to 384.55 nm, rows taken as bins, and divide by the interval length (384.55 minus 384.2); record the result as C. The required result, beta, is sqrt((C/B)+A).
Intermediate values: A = 3.647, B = 3.69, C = 3.4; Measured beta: 2.13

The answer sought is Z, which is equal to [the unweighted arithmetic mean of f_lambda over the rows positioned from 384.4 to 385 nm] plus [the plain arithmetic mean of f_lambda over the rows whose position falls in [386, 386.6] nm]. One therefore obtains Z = 7.13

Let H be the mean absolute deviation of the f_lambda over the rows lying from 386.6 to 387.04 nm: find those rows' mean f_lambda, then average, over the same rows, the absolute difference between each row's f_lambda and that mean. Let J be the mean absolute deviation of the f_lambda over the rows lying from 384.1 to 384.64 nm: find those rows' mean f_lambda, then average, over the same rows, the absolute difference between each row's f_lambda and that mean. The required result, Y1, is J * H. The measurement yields 0.004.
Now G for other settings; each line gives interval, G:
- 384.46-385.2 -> -6.20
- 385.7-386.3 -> -6.27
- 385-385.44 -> -6.17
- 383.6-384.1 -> -6.64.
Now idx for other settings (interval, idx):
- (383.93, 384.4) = 5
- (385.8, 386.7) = 5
